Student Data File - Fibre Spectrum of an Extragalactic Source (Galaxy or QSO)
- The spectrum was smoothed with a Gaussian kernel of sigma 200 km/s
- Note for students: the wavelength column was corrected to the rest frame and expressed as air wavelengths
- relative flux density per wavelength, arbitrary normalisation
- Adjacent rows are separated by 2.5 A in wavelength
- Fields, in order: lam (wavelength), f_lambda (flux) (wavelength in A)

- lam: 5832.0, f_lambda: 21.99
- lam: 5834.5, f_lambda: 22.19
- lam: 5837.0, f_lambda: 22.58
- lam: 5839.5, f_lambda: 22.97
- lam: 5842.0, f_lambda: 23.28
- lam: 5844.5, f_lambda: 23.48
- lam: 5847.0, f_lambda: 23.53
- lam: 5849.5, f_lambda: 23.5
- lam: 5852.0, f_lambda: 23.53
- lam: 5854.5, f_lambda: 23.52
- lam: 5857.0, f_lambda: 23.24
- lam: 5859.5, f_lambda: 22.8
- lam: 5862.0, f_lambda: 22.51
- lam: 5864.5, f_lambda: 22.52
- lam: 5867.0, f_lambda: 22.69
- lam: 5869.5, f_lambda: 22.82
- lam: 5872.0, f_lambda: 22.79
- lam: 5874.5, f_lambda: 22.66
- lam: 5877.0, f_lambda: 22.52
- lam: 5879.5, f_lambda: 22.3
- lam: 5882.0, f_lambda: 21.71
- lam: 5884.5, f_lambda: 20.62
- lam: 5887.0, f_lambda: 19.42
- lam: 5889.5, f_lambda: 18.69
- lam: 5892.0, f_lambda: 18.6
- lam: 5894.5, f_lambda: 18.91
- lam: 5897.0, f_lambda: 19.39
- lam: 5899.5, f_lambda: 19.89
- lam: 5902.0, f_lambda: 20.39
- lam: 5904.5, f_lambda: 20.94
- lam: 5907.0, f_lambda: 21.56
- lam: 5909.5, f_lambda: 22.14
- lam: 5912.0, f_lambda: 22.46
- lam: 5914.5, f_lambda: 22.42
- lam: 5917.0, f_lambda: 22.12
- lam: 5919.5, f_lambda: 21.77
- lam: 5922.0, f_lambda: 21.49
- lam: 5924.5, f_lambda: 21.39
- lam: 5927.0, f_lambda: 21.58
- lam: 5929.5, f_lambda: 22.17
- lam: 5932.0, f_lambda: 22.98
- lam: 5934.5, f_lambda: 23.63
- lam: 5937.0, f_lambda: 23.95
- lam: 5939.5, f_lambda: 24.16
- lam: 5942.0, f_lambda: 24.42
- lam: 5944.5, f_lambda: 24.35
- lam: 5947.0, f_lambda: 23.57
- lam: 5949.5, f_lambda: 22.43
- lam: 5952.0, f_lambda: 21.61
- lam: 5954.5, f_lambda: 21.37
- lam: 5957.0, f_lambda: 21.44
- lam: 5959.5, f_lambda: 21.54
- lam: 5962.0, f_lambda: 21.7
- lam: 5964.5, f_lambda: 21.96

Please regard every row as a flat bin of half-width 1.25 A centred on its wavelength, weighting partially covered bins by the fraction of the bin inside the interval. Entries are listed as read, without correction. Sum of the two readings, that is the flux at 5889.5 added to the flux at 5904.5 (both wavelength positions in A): 39.6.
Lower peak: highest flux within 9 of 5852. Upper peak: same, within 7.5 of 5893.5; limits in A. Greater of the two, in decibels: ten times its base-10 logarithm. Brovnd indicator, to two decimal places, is 13.72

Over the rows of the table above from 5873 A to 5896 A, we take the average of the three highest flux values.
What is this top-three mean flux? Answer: 22.5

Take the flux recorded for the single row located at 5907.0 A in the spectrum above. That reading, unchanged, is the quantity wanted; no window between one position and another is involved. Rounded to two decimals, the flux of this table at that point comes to 21.56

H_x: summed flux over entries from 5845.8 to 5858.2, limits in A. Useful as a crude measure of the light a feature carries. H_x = 117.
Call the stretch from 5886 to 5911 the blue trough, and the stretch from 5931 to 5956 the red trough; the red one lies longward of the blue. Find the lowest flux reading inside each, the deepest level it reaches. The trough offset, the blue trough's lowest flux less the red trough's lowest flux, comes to -3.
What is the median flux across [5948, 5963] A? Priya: 21.6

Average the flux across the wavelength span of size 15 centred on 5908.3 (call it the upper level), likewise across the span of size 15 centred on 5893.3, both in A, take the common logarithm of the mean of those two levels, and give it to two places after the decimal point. 1.31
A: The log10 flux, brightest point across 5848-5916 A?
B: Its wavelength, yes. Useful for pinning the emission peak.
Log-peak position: 5852.0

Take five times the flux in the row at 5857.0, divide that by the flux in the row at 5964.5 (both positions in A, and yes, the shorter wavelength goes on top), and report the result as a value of 5.29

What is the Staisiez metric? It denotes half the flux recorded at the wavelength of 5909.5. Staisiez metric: 11.1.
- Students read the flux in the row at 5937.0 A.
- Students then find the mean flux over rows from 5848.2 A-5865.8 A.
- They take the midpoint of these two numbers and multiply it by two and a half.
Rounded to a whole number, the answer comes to 59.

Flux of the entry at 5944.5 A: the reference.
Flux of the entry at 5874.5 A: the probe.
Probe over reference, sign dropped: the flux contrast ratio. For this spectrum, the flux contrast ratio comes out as 0.93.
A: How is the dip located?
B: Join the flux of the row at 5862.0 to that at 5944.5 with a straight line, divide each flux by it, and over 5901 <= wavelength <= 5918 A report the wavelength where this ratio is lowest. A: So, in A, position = 5902.0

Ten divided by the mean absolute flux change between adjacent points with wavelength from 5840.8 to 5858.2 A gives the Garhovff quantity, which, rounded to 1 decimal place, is 100.0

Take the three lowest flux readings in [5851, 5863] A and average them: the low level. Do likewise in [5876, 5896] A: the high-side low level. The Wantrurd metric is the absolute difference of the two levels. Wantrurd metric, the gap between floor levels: 4.1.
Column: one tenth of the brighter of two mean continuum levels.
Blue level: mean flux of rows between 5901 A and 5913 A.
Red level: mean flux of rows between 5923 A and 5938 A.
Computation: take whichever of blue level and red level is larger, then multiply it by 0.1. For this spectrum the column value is 2.26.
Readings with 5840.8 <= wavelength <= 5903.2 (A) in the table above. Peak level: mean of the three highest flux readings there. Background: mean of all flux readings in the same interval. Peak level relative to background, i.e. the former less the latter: 1.7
